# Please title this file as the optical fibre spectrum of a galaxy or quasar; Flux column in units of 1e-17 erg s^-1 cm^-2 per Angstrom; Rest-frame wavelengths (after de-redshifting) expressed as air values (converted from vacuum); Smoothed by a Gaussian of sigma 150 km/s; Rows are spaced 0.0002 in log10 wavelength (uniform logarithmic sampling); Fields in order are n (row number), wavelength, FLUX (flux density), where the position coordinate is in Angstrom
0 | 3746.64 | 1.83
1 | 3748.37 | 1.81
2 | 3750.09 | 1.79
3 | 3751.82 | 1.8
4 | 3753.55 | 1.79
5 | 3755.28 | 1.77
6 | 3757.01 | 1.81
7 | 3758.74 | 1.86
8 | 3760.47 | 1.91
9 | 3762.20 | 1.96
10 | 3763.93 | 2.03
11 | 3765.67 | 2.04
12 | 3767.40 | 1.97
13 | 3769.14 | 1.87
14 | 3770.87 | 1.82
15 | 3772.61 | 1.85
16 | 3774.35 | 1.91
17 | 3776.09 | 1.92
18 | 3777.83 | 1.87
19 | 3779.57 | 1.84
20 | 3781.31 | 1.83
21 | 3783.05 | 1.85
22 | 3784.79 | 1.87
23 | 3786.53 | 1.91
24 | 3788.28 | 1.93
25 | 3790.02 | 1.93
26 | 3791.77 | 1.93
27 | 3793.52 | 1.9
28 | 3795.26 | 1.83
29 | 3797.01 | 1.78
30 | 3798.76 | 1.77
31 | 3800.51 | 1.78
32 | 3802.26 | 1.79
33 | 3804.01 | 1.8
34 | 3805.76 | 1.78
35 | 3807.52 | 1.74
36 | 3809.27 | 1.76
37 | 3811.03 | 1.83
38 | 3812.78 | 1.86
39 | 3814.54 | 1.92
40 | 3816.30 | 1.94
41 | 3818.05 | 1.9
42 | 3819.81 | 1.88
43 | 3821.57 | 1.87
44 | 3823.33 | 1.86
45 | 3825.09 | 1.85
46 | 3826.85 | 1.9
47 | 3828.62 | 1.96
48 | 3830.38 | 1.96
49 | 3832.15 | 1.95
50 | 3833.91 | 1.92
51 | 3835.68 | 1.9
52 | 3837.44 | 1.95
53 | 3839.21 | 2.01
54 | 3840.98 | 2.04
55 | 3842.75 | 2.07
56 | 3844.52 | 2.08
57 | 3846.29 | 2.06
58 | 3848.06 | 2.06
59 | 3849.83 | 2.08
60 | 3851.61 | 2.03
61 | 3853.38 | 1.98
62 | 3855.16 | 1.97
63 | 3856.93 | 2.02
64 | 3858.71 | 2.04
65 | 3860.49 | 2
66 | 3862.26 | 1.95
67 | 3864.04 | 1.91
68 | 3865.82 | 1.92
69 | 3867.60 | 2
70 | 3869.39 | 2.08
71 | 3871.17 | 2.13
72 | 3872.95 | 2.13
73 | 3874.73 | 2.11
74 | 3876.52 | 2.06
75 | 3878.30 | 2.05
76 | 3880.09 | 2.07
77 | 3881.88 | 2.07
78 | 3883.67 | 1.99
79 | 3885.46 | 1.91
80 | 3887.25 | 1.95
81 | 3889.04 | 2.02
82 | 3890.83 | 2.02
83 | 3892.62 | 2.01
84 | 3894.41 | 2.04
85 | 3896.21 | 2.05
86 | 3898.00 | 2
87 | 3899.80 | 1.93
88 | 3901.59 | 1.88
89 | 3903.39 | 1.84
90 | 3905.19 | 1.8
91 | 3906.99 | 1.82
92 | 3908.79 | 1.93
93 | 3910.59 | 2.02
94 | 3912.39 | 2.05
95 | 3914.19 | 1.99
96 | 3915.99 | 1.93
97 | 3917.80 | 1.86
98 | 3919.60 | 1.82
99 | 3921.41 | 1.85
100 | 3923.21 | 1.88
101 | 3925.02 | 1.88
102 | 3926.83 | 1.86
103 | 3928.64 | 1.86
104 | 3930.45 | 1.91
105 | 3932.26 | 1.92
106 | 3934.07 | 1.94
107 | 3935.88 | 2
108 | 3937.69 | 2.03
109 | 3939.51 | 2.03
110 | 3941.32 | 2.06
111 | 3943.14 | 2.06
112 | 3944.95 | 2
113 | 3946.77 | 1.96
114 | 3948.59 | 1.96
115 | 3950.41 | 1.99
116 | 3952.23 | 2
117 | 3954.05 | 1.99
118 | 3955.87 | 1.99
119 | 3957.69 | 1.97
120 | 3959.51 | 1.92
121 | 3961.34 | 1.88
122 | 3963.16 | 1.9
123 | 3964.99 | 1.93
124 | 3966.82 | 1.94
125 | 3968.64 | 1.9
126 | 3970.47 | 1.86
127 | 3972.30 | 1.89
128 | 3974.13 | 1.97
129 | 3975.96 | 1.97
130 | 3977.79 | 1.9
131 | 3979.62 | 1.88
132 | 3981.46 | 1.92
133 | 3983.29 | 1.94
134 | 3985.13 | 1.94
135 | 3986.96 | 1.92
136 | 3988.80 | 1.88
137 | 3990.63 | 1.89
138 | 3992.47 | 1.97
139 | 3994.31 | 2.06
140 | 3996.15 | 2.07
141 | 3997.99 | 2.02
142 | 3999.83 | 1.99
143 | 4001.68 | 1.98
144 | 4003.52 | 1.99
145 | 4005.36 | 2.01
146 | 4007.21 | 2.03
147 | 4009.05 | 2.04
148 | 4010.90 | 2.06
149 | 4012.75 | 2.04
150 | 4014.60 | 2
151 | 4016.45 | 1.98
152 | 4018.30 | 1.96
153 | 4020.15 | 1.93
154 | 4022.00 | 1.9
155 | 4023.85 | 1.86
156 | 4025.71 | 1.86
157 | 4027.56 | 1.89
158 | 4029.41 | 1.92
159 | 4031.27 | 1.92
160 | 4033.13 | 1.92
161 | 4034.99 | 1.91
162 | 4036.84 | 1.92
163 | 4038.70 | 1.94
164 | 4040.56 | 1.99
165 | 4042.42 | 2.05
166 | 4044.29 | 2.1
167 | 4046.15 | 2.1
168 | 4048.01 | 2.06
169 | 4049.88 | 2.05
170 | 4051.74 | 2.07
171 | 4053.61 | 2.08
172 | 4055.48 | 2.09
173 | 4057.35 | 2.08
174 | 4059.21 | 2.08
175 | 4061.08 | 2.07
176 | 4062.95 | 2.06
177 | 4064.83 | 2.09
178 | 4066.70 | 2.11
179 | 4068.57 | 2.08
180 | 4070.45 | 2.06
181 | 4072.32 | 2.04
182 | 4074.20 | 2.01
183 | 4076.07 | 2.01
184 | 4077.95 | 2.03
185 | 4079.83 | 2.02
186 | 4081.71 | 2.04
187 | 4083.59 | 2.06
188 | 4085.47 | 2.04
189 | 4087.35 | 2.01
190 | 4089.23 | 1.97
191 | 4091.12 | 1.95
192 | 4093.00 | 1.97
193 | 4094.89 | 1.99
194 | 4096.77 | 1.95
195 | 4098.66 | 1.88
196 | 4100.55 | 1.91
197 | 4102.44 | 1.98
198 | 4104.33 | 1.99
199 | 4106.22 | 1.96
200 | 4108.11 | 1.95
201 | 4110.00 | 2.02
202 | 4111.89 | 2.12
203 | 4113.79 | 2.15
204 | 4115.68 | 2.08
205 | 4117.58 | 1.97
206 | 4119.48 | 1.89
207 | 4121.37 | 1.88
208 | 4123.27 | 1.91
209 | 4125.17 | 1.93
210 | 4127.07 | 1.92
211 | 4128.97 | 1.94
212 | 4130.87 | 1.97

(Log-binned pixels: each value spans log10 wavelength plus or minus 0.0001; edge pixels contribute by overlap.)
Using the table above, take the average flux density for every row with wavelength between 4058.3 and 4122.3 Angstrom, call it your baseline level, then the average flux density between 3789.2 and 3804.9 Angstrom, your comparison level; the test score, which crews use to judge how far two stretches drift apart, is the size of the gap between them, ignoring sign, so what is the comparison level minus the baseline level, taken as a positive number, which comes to 0.18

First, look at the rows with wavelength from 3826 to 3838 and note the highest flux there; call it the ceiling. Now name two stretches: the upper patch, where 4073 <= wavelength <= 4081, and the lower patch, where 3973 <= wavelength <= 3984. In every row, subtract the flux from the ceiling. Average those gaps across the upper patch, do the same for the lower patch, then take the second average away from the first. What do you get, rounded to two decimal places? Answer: -0.09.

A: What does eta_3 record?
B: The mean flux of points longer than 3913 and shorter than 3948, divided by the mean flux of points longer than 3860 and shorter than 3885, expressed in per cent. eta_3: 95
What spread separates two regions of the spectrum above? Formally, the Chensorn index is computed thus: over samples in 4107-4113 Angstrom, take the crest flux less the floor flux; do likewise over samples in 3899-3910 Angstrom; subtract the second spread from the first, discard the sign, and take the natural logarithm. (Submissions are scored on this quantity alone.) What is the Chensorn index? -3.2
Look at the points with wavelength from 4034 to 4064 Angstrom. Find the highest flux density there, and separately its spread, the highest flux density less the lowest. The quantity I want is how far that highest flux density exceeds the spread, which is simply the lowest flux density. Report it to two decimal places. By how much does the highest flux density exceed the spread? 1.91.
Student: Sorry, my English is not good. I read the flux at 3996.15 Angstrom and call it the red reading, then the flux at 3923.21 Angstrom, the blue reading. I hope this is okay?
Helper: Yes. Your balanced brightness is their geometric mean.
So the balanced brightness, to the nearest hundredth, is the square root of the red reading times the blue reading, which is 1.97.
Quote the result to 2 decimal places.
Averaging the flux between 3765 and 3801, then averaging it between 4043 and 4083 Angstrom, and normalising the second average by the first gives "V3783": 1.10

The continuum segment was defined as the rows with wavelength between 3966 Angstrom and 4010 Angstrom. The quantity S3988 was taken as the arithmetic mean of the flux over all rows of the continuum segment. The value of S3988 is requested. 1.96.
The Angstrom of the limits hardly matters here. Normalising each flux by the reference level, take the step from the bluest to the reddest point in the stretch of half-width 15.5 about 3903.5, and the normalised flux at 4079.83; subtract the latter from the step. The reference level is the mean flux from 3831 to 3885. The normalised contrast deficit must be -1.08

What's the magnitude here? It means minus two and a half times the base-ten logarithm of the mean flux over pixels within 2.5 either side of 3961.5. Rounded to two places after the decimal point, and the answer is -0.70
